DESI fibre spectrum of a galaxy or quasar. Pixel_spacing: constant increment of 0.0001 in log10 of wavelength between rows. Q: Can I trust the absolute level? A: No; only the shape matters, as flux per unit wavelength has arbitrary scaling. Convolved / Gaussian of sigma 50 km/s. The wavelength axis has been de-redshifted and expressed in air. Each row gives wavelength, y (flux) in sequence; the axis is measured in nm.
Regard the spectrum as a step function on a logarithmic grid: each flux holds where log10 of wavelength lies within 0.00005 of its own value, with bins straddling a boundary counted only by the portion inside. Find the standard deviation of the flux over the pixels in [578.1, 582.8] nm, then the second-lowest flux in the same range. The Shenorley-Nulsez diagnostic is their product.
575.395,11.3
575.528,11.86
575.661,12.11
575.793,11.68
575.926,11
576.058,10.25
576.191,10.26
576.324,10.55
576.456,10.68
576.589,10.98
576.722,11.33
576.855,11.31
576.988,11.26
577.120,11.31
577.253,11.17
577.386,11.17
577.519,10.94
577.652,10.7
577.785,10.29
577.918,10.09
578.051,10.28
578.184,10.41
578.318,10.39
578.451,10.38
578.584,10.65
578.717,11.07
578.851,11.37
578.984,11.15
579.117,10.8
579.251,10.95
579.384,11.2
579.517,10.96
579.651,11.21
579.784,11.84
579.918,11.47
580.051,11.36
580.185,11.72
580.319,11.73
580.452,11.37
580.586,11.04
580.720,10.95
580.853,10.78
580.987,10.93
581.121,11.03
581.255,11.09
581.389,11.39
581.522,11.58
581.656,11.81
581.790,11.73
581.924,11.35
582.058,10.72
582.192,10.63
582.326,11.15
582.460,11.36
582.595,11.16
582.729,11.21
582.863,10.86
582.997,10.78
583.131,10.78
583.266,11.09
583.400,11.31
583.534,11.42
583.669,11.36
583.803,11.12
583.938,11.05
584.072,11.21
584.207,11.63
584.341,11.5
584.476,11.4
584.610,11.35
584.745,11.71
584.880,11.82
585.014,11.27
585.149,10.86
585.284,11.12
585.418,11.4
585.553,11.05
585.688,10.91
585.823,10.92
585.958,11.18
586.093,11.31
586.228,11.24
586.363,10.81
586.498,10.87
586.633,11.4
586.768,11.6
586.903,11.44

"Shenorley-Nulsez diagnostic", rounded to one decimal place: 4.1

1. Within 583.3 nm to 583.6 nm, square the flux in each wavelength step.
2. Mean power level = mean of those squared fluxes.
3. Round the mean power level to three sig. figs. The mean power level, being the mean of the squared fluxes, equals 129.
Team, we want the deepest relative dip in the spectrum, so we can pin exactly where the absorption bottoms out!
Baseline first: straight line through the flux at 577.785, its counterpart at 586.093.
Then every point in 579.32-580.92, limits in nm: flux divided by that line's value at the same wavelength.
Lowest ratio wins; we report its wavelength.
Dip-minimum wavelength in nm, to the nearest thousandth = 580.853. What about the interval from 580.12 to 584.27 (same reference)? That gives 582.192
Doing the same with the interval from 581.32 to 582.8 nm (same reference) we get 582.192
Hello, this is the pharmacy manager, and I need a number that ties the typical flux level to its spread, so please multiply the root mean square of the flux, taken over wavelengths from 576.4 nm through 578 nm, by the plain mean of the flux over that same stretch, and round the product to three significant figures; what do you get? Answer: 120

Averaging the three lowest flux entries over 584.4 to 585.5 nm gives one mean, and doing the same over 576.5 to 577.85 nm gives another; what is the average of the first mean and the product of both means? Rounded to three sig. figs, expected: 64.5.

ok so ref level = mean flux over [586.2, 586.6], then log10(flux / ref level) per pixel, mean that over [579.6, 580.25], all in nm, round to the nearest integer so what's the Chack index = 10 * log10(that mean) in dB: -17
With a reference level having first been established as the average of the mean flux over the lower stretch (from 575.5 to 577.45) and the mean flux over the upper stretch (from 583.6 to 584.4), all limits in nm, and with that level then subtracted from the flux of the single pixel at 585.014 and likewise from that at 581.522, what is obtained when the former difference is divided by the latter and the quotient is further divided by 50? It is 0.003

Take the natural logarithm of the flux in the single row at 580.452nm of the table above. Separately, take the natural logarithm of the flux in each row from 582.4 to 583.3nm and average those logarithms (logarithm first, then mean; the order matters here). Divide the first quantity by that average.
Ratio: 1.01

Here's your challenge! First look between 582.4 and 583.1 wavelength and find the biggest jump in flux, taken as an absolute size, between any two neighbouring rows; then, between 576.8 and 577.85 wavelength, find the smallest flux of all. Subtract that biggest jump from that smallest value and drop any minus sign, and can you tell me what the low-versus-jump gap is 9.9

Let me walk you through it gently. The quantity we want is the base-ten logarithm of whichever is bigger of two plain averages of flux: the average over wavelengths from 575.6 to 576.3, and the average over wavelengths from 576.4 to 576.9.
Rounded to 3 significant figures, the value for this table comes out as 1.04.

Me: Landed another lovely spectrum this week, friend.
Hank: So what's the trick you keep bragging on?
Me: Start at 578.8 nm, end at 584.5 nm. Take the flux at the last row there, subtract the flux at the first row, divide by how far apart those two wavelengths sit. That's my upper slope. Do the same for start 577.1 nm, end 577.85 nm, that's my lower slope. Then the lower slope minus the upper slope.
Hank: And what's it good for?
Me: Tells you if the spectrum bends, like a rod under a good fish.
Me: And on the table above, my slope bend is -1.5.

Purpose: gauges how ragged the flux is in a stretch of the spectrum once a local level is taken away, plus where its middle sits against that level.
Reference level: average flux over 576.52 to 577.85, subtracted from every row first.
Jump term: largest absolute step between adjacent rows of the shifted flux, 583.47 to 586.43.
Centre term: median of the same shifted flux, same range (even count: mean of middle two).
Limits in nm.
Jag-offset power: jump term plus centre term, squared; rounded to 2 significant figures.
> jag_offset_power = 0.58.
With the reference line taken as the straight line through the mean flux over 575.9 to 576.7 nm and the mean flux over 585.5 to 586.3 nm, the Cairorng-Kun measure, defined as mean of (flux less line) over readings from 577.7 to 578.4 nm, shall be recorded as -0.42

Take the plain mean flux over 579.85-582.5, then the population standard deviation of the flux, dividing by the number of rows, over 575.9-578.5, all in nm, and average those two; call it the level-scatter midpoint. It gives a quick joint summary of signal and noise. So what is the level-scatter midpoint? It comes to 5.84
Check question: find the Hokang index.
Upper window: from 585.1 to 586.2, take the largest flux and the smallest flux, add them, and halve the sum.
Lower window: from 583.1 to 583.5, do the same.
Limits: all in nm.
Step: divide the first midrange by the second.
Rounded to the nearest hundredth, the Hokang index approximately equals 1.01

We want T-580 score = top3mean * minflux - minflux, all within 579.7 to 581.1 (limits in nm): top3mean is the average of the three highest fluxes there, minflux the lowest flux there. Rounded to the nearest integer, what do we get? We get 116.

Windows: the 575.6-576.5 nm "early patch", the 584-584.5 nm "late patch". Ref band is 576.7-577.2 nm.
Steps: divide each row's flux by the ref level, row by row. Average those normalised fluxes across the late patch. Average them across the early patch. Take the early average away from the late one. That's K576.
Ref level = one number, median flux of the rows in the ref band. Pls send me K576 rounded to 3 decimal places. 0.044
